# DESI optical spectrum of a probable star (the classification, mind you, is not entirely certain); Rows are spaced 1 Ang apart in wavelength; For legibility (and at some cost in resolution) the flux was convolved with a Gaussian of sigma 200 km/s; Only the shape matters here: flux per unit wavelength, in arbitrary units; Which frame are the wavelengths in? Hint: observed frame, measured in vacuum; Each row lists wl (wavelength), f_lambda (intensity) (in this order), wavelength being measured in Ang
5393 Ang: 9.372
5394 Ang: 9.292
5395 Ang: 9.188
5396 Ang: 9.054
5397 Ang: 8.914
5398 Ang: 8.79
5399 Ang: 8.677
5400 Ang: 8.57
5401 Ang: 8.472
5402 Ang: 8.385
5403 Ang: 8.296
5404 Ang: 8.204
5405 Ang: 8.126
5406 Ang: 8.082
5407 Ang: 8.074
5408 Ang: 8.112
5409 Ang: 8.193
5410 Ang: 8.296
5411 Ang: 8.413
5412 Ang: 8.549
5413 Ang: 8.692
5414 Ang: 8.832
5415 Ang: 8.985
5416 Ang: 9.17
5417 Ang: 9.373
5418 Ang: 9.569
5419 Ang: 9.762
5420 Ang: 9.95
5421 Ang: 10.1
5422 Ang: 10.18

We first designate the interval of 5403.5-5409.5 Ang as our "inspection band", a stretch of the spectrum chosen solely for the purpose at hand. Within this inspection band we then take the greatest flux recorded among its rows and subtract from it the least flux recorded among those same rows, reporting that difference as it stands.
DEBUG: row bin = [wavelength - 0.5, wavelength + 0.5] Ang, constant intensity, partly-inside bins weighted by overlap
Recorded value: 0.13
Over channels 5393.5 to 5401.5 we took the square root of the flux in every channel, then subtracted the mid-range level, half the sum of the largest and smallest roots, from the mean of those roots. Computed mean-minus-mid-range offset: -0.0016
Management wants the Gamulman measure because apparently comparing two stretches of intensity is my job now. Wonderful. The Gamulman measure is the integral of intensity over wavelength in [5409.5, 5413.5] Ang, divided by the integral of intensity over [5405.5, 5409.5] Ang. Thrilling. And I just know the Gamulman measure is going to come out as 1.0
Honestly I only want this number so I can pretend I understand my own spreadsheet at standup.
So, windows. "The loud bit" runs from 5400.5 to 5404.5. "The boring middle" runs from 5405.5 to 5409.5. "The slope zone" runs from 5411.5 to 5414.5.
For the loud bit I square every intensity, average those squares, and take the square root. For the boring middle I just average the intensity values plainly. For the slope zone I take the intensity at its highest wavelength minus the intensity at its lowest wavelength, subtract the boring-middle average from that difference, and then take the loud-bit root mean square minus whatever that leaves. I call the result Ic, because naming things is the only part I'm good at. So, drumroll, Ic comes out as 16.2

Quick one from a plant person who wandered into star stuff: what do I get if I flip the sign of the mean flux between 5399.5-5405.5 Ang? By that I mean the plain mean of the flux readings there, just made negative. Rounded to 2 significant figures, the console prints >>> -8.3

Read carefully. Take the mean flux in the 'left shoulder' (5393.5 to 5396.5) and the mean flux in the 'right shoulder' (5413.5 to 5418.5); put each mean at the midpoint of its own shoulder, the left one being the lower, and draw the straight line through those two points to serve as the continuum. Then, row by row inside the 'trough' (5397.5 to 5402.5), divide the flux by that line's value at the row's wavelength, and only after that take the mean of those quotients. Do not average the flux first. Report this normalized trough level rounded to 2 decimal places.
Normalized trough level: 0.93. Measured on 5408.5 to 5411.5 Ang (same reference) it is 0.90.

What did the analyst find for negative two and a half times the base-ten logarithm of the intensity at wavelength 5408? -2.27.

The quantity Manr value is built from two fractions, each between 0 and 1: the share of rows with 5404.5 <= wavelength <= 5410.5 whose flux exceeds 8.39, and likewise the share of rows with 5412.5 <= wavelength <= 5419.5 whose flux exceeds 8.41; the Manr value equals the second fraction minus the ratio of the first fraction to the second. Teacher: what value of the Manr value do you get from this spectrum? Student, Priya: 1.0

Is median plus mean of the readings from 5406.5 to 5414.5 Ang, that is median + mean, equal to 16.7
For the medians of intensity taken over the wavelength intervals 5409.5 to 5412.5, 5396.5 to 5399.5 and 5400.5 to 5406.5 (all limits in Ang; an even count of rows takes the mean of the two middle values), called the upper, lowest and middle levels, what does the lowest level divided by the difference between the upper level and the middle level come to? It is 54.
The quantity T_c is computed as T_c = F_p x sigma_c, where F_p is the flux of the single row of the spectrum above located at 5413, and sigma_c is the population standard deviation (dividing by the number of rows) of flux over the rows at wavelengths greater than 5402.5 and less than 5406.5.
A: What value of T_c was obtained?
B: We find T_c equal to 0.7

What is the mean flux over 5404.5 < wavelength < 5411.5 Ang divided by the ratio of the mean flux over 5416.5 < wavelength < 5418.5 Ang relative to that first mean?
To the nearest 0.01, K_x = 7.07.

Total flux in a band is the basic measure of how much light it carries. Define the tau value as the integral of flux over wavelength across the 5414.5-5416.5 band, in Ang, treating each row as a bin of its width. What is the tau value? 18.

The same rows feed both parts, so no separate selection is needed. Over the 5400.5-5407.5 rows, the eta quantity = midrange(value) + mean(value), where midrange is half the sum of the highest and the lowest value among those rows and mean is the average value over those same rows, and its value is 16.5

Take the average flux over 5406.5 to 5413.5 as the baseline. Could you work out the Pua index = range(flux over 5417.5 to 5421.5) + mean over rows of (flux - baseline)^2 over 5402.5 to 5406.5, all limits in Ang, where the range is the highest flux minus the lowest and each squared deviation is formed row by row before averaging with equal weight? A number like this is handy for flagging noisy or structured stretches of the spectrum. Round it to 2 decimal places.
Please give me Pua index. 0.56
